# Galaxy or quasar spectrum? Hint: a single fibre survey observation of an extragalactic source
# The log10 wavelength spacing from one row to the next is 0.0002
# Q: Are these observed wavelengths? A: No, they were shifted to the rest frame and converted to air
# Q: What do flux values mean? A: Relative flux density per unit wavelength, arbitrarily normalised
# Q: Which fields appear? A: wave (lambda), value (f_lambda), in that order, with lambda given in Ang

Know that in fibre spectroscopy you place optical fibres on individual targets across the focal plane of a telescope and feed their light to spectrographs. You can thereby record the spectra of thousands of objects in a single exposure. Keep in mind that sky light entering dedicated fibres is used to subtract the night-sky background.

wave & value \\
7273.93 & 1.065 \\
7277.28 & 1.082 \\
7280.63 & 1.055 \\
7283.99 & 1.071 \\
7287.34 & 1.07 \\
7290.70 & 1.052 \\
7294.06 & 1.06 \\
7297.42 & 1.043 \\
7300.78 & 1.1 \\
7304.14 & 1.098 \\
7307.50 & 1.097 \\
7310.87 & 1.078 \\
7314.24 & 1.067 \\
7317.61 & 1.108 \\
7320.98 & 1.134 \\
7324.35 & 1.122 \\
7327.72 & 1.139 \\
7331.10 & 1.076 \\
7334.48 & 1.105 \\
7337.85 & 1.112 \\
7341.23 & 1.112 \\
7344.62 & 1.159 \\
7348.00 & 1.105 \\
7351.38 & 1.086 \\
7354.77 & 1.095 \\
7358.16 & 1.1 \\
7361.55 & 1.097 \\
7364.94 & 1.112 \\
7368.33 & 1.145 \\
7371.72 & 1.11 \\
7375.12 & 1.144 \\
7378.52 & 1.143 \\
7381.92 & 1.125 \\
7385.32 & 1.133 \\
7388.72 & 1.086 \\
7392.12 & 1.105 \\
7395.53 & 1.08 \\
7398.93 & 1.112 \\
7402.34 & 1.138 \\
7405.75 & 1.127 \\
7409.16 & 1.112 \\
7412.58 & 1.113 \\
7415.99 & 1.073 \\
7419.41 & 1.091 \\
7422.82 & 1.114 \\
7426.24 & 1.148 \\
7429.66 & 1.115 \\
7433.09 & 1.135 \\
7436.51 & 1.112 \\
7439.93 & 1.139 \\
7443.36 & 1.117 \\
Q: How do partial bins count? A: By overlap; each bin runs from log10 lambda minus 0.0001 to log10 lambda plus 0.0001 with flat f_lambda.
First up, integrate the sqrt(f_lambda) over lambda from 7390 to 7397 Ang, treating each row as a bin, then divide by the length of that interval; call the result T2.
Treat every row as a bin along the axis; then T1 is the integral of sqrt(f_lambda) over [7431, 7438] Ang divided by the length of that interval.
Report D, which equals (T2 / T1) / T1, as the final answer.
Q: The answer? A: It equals 0.931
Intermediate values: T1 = 1.06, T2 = 1.04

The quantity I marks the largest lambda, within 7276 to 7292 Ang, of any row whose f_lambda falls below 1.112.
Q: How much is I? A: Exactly 7290.70 Ang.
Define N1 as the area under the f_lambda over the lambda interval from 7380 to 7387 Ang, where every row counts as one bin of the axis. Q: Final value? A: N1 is 8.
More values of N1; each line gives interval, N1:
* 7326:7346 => 22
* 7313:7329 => 18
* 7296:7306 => 11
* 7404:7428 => 27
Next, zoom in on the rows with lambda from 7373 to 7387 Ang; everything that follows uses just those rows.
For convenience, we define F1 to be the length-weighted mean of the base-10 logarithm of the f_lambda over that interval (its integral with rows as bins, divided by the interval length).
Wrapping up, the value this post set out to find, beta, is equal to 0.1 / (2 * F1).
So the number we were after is 0.91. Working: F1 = 0.055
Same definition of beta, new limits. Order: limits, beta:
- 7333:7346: 1.01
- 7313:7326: 1.11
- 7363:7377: 0.96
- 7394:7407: 1.07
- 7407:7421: 1.23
